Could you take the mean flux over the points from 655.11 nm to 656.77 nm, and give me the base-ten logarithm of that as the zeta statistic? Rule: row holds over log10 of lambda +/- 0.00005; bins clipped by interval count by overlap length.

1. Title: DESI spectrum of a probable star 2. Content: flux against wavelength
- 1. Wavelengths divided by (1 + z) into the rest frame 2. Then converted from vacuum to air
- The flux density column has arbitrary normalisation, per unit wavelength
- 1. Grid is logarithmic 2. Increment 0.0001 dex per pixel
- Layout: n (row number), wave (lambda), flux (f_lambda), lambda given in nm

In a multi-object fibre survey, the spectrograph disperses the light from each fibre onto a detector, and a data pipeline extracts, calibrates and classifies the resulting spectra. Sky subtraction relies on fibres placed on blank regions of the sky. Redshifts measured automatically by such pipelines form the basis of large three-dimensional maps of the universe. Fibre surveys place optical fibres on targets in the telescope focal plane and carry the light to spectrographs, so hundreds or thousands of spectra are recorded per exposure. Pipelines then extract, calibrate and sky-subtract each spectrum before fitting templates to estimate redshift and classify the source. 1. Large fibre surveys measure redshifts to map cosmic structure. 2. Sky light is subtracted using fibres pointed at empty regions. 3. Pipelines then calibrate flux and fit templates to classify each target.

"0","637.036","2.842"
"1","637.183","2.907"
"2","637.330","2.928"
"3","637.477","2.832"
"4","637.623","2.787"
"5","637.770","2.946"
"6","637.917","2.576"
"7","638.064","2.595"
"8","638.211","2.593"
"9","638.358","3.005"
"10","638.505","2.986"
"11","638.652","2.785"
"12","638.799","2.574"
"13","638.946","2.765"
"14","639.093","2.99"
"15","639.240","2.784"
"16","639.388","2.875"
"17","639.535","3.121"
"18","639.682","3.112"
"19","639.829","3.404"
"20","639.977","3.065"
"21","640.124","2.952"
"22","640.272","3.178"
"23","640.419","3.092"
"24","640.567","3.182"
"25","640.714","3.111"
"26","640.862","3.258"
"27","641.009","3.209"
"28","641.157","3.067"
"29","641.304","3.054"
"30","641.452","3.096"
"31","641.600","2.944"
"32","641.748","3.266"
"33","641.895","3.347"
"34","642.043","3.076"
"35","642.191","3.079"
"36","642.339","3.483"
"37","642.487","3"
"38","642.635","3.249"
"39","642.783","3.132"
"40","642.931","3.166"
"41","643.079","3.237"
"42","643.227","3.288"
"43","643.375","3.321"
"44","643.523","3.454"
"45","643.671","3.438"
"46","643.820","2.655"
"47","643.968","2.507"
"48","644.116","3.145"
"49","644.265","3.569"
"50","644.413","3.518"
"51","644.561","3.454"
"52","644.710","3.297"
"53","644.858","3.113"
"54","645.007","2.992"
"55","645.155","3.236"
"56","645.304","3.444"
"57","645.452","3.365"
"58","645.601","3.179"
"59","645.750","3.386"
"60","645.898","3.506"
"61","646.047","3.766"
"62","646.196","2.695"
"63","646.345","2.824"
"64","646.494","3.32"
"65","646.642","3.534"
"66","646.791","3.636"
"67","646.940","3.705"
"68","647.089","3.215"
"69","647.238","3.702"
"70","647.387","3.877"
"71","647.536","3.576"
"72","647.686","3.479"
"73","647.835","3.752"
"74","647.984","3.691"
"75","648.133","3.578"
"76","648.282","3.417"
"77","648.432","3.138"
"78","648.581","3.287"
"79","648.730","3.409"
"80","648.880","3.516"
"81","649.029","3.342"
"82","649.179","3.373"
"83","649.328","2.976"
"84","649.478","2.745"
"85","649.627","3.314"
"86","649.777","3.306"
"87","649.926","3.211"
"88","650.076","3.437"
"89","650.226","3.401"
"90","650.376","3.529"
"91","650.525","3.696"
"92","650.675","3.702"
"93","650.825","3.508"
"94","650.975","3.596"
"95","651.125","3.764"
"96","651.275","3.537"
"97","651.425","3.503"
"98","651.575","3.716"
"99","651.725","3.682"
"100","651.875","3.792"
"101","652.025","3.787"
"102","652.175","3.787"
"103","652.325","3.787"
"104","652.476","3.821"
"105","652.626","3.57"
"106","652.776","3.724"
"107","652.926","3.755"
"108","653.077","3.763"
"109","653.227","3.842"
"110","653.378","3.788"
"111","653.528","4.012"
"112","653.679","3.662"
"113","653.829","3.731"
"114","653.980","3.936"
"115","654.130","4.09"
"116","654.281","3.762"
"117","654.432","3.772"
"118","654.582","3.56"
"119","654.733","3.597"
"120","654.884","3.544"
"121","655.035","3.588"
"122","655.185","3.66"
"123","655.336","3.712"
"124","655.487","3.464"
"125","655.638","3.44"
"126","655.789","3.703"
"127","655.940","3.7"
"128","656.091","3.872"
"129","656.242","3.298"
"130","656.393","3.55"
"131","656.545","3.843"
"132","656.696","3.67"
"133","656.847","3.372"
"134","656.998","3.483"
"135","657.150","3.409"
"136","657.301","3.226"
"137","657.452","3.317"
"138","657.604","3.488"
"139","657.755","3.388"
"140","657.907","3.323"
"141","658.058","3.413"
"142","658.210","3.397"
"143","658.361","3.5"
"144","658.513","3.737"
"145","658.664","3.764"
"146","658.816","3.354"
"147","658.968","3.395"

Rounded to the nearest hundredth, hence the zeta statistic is 0.56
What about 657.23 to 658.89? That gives 0.54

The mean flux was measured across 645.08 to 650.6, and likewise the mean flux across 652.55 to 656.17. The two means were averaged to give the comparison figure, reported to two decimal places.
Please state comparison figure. 3.56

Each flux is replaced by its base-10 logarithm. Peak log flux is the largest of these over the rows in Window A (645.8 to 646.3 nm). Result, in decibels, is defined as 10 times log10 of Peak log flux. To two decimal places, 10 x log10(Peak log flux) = -2.40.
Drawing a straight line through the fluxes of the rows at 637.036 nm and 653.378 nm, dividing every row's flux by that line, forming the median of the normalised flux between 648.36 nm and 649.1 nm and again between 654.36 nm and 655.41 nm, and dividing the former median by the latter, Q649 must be 1.02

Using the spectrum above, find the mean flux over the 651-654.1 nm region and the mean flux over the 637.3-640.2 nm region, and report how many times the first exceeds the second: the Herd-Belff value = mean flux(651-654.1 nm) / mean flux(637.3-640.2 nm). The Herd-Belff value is 1.30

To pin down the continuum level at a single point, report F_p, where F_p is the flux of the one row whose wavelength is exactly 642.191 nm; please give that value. 3.079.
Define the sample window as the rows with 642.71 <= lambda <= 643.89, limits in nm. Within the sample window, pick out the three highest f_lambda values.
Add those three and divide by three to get 3.40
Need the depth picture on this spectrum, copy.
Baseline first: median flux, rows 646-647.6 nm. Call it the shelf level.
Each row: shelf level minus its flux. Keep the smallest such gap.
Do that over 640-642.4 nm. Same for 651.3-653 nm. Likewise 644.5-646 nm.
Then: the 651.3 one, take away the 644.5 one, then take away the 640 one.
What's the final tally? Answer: -0.41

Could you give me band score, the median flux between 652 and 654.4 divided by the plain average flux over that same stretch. 1.00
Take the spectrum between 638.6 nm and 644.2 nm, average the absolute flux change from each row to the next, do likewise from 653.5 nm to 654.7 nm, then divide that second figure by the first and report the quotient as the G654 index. 1.0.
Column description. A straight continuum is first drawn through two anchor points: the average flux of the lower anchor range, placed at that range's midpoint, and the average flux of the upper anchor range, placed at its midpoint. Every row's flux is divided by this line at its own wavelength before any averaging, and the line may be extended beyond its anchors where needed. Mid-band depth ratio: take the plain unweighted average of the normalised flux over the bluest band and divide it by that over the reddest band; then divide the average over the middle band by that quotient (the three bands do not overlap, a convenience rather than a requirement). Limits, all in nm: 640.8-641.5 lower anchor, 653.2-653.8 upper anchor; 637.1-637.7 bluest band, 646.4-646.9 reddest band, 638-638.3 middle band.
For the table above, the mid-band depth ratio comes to 0.91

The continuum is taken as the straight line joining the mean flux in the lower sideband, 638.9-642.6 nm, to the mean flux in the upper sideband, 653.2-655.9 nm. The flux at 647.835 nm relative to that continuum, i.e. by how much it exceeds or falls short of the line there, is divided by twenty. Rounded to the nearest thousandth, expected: 0.017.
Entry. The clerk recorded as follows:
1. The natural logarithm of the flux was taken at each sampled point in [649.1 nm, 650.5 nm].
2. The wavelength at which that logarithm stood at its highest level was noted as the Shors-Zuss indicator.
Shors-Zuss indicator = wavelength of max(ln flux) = 650.376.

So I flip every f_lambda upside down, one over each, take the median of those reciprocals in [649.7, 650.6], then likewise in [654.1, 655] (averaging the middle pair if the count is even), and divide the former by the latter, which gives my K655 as 1.08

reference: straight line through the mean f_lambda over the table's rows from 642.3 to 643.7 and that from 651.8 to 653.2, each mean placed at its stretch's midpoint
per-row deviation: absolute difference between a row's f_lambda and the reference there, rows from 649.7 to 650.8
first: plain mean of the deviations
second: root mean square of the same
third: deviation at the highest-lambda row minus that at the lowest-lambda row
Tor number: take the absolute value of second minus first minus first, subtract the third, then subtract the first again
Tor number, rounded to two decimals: 0.23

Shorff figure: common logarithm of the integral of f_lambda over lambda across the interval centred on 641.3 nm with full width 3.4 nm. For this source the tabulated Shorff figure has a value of 1.03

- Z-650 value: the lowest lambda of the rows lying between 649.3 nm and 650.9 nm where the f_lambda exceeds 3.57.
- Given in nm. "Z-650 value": 650.525 nm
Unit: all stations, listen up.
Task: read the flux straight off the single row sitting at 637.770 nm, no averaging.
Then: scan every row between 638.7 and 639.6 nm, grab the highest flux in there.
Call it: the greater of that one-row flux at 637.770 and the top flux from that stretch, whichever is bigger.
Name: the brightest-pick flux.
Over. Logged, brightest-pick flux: 3.1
